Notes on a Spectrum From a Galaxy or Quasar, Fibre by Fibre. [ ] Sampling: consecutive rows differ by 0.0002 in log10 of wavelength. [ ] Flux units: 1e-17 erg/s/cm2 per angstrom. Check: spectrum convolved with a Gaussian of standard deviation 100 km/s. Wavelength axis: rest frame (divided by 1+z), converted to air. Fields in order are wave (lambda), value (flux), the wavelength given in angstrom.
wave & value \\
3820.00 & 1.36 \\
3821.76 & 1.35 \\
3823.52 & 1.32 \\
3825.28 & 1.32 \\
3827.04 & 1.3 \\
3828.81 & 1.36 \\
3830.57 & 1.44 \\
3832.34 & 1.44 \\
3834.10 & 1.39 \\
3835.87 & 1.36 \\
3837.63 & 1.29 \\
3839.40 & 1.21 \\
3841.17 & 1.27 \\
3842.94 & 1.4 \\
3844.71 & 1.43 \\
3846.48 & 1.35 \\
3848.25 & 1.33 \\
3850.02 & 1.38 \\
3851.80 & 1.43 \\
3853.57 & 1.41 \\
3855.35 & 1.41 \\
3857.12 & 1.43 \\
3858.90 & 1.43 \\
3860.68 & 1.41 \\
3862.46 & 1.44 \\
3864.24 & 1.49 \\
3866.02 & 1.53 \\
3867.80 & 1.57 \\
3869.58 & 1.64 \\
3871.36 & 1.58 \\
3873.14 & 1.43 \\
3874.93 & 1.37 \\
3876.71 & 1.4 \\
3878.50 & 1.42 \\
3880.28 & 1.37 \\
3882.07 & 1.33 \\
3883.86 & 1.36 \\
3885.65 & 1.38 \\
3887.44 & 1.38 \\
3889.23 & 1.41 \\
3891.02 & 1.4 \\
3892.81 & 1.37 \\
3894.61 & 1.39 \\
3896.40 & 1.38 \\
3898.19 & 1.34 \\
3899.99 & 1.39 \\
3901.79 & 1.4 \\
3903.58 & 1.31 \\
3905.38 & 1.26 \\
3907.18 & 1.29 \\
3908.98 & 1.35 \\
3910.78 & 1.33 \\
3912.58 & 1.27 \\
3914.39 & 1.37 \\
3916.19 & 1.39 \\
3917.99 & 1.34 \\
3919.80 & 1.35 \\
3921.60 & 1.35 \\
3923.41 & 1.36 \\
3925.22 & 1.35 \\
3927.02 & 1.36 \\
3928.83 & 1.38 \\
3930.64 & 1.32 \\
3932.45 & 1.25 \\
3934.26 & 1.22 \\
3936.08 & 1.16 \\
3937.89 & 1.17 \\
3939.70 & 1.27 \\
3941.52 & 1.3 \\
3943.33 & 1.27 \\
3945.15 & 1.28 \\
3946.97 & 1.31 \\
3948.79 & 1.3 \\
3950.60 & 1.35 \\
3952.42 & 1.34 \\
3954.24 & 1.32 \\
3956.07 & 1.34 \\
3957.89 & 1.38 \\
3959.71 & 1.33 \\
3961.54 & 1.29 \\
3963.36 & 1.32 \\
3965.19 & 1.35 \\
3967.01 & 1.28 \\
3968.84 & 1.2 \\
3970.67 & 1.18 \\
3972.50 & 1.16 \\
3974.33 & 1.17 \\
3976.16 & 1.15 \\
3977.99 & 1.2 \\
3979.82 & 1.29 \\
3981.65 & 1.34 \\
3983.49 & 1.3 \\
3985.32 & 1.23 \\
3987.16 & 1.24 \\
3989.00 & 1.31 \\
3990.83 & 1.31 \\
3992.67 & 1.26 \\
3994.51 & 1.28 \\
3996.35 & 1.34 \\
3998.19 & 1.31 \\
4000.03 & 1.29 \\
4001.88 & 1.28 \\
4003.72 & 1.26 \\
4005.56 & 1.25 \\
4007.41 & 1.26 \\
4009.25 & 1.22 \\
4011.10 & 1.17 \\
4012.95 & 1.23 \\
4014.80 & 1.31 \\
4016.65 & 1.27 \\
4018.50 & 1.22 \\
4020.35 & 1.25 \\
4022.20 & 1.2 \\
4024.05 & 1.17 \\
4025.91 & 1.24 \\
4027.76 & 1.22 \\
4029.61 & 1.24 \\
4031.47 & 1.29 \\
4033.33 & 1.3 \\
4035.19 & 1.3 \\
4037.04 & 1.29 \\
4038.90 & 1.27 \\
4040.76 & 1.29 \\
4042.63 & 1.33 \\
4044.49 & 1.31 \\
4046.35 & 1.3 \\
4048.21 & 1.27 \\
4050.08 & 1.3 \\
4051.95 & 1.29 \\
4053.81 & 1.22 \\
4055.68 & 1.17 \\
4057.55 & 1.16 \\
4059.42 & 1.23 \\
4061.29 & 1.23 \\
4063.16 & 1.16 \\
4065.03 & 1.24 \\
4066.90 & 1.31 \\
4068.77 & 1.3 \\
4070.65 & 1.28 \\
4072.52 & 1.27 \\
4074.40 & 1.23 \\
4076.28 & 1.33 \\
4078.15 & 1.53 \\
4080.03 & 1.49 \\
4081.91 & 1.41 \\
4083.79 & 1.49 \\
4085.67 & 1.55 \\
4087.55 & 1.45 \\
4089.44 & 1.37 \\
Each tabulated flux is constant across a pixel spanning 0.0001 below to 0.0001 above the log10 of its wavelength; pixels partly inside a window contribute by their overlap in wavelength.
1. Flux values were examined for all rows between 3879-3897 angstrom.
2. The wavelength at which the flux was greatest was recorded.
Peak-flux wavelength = 3889.23 angstrom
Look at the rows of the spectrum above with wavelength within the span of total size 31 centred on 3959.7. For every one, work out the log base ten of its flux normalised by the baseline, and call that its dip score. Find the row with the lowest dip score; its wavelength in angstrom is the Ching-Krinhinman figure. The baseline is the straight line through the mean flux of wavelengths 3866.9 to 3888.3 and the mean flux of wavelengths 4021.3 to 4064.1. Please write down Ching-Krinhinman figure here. 3972.50 angstrom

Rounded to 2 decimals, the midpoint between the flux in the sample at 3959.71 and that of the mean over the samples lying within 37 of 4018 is 1.30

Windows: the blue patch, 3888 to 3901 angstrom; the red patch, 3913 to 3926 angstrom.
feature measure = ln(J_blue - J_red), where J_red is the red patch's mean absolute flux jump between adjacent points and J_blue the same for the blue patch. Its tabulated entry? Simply -4.6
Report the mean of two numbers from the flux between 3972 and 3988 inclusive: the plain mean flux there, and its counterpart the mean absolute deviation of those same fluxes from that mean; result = 0.64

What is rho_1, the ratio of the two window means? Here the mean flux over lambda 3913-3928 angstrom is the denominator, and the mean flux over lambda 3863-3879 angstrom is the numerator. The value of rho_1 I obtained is 1.10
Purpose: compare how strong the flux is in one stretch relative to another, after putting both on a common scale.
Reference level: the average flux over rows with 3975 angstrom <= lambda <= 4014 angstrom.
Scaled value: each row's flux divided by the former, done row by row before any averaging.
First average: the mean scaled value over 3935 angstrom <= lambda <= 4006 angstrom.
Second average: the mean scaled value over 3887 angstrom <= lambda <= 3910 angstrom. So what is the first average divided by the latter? 0.938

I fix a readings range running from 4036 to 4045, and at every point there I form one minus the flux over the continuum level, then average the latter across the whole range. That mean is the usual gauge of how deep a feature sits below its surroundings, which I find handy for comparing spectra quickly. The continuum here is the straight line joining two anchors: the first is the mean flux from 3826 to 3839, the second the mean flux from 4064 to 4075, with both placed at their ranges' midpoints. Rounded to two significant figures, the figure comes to -0.011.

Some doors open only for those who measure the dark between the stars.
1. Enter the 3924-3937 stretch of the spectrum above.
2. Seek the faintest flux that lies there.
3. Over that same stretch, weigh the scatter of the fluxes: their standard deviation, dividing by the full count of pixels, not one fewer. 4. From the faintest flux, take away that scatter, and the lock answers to 1.08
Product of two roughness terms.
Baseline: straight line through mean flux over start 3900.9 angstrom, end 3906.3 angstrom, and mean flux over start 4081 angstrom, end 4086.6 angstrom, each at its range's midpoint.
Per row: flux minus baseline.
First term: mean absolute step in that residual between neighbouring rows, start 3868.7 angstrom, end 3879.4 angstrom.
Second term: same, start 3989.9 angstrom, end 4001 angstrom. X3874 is 0.0023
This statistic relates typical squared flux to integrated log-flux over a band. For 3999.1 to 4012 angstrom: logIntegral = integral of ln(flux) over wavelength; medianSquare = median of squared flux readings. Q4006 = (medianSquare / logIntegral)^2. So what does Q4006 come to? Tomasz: 0.31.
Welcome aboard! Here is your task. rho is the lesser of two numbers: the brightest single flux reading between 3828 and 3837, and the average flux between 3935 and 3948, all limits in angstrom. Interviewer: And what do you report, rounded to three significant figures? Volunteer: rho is 1.25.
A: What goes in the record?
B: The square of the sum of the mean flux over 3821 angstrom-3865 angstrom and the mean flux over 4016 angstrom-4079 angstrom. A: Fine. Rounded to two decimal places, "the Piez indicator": 6.97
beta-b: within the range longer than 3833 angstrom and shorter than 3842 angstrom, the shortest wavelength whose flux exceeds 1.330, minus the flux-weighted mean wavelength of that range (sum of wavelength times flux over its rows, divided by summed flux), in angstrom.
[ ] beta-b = -3.4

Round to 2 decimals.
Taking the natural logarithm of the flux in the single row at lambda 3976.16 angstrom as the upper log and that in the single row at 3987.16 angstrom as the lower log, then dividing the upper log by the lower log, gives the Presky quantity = 0.65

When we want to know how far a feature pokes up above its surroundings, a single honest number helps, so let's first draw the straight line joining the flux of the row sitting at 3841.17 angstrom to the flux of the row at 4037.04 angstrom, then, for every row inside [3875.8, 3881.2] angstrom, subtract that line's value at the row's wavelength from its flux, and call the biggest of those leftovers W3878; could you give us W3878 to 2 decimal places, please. 0.15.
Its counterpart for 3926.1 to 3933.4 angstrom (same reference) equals 0.10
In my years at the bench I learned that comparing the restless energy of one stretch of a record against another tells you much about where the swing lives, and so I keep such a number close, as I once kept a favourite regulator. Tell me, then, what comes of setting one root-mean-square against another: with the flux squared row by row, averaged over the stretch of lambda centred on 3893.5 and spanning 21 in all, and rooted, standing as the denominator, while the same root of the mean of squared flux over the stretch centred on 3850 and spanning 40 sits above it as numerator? 1.03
